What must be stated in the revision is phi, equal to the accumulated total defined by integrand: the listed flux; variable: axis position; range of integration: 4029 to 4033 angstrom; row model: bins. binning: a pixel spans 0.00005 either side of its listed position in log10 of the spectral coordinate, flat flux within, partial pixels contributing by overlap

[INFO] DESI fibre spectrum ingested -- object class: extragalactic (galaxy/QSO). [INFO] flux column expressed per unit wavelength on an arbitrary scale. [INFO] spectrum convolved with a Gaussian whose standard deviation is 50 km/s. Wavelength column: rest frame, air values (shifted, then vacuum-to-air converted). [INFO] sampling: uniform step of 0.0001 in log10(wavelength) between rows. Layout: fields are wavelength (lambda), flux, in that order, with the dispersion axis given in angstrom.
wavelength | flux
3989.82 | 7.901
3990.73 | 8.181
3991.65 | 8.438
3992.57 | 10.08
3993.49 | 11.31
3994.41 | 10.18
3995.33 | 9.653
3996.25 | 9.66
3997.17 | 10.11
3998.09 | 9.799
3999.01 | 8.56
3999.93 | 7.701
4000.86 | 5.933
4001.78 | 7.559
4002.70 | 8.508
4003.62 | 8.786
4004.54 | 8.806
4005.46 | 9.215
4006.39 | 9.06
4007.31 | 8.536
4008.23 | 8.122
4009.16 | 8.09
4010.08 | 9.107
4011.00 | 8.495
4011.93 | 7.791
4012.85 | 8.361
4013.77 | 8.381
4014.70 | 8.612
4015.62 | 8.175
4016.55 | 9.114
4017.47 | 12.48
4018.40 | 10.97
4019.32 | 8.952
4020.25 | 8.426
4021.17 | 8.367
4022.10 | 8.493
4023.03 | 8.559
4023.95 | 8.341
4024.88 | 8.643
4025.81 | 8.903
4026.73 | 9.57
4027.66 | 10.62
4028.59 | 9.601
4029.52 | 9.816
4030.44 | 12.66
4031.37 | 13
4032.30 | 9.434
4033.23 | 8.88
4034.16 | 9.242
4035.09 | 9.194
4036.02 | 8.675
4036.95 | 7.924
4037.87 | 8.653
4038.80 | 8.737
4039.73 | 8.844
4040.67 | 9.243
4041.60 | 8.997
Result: 44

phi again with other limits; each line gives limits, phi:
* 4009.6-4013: 29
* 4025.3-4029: 36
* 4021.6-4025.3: 31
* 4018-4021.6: 33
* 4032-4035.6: 33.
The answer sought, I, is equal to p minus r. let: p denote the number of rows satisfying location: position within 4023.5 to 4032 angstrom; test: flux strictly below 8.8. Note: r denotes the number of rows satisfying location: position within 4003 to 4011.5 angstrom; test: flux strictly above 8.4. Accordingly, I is -5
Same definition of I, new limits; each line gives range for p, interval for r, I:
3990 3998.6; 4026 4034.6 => -7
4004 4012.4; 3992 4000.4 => -3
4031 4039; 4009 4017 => 0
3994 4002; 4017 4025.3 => -3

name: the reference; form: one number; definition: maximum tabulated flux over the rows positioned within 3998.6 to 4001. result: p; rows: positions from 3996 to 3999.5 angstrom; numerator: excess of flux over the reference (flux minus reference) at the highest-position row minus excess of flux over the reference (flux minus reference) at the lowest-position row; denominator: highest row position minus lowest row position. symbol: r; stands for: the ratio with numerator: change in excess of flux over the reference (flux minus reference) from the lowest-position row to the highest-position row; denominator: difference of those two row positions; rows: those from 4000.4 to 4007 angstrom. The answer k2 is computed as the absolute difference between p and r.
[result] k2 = 1.0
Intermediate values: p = -0.4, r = 0.57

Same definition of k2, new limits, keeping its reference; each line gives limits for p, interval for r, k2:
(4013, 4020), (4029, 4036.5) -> 0.3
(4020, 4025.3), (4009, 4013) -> 0.0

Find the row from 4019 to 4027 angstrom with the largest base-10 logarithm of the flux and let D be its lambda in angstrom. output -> 4026.73 angstrom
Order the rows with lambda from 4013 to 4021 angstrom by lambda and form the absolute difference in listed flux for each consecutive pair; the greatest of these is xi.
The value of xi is 3.4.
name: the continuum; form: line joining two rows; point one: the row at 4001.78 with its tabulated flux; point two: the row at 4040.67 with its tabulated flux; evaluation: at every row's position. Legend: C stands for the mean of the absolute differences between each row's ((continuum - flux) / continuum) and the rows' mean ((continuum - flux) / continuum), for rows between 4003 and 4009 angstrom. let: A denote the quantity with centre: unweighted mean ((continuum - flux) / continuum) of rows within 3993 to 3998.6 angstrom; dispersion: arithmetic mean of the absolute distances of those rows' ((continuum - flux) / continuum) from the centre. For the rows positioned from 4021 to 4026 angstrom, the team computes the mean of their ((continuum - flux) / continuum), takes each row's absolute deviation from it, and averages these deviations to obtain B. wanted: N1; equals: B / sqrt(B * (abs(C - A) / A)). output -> 0.19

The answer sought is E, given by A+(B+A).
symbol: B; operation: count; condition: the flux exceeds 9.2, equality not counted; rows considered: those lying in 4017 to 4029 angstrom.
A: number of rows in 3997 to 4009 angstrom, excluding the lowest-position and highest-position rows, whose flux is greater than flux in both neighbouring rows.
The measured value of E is 7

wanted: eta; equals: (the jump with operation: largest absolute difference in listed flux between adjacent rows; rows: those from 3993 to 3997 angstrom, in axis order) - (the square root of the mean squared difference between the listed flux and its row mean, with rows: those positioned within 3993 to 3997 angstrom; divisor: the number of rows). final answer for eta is 0.45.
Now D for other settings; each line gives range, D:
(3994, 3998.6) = 3994.41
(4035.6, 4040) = 4039.73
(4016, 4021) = 4017.47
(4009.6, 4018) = 4017.47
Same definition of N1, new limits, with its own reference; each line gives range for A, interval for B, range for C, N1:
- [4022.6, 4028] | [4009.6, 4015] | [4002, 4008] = 0.24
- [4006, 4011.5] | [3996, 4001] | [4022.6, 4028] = 0.60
